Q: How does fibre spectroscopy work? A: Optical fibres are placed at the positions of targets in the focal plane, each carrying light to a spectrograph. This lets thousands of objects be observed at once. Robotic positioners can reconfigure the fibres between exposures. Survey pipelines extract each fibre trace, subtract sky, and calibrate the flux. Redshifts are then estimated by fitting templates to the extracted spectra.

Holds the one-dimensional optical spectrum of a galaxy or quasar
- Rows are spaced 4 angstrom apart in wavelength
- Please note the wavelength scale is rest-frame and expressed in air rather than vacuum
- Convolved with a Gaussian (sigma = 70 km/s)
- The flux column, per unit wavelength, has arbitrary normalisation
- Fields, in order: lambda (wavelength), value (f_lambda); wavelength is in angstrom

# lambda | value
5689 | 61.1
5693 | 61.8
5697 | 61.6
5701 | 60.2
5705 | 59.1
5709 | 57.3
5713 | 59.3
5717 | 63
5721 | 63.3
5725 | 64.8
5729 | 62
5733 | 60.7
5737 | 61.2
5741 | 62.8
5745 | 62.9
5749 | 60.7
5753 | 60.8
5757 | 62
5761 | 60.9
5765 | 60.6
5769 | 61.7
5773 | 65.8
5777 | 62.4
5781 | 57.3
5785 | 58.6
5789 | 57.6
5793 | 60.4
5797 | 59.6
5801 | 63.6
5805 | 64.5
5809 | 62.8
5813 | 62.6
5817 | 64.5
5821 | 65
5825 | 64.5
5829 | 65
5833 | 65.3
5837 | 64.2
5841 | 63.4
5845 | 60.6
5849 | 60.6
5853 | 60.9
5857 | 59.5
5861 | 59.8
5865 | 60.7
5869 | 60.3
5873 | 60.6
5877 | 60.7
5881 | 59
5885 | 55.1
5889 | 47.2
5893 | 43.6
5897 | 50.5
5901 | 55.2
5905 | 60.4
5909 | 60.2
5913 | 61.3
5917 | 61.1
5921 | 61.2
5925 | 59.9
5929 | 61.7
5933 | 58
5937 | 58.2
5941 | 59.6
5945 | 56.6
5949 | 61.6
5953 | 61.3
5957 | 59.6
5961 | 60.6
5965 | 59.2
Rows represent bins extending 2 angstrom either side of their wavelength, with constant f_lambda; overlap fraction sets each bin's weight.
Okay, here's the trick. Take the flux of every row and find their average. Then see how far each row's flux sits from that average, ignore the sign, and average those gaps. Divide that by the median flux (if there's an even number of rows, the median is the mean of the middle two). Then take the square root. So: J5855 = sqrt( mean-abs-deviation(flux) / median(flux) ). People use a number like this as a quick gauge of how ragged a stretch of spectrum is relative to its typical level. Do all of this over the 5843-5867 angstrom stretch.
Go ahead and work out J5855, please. 0.09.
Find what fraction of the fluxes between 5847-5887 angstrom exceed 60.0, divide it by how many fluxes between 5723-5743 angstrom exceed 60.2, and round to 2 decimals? 0.12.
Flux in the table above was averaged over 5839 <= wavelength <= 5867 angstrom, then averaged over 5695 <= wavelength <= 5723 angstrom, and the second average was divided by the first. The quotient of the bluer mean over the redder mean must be 1.00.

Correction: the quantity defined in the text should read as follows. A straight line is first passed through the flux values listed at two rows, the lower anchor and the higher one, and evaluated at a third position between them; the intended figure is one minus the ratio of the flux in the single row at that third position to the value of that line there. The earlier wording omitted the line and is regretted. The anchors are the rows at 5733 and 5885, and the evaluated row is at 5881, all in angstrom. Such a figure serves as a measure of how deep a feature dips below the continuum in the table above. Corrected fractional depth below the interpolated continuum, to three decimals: -0.068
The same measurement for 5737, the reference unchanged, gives -0.011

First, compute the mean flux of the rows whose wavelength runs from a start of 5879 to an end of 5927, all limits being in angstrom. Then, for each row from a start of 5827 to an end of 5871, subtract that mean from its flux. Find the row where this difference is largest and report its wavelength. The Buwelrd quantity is 5833 angstrom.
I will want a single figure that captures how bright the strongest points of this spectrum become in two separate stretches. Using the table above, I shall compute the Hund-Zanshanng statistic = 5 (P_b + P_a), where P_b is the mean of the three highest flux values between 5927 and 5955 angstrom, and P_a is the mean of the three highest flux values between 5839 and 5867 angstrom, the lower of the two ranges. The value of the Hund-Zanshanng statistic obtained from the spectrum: 616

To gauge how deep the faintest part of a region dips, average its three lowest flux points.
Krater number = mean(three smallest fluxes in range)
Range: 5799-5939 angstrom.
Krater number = 47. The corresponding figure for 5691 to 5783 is 58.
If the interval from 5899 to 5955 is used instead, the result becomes 57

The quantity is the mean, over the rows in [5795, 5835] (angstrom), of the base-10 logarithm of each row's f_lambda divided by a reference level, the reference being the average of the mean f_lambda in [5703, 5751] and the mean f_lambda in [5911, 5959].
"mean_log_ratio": 0.021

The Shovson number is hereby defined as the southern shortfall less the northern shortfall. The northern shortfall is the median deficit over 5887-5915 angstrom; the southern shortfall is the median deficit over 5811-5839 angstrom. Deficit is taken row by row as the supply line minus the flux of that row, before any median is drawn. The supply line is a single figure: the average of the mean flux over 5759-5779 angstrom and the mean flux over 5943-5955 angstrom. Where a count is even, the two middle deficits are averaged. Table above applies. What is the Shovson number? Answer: -9.3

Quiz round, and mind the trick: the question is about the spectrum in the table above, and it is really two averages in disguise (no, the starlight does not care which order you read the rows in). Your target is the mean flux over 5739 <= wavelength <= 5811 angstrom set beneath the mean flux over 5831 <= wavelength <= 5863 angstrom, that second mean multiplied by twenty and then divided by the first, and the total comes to 20.1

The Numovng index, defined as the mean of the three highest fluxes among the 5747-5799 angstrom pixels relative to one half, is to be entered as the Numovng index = 127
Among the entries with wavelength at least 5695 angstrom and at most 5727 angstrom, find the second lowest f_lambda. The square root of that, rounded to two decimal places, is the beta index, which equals 7.69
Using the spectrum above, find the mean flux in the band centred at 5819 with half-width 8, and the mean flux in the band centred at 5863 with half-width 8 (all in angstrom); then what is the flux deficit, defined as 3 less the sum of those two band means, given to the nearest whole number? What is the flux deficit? -121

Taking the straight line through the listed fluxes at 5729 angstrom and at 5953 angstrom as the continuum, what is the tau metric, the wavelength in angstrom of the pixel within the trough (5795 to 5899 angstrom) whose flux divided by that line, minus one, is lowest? 5893 angstrom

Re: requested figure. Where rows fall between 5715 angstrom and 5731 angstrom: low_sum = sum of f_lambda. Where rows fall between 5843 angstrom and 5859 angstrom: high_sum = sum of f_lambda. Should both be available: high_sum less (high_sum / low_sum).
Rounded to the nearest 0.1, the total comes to 240.6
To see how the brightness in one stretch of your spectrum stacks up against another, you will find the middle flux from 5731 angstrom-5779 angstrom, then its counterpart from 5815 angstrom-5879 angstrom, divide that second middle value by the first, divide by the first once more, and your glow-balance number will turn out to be 0.0161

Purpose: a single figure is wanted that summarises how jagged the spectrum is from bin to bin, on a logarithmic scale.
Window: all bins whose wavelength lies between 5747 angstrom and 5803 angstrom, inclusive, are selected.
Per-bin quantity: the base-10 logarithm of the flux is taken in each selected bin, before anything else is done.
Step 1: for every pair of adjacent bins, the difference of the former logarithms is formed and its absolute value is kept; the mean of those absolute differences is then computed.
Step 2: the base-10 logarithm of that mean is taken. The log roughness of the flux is -1.8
